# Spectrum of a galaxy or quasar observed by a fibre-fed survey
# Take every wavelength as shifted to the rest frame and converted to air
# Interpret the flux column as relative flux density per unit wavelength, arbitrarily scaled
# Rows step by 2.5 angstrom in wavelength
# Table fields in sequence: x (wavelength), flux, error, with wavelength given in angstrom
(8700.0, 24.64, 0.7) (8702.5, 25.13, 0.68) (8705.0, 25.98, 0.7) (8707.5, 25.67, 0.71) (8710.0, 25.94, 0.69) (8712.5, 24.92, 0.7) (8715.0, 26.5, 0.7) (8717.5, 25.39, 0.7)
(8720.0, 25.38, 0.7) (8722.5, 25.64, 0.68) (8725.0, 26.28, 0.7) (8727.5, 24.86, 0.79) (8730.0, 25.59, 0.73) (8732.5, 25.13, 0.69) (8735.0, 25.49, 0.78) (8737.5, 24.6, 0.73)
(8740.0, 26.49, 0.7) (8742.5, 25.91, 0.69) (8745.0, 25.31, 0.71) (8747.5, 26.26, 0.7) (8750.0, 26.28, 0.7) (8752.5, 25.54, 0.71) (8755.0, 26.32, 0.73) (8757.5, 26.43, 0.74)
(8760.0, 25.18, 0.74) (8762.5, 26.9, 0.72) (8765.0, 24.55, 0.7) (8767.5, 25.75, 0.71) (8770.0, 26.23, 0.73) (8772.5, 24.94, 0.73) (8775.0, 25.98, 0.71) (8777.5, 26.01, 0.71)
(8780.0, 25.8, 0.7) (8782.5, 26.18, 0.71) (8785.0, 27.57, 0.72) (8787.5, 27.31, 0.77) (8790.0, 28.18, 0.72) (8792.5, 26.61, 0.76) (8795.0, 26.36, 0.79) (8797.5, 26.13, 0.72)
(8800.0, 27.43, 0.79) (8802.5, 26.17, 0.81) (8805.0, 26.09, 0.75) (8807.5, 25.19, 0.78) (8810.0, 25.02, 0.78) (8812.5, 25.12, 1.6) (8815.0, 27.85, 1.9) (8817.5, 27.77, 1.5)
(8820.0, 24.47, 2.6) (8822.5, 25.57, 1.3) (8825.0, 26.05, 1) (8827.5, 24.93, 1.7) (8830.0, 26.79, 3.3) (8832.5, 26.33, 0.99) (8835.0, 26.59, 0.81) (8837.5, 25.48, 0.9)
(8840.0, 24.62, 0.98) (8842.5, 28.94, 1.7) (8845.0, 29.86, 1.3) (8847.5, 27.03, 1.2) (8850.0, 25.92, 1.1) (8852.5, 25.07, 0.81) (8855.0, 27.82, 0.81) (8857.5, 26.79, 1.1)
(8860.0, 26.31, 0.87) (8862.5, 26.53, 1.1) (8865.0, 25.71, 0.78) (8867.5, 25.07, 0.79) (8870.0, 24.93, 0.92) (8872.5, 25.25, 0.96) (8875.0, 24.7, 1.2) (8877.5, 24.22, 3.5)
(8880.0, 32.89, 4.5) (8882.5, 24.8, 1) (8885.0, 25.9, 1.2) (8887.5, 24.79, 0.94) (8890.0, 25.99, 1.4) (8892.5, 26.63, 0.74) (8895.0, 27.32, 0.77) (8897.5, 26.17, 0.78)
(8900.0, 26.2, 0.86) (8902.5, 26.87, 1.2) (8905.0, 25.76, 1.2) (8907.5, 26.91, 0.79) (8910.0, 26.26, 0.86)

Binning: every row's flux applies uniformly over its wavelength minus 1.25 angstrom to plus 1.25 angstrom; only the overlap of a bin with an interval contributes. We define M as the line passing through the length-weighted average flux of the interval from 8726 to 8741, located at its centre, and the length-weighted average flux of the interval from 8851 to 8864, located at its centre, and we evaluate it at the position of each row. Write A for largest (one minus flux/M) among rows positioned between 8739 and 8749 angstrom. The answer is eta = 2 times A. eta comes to 0.01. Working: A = 0.01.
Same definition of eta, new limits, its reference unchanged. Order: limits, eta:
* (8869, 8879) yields 0.18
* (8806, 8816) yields 0.08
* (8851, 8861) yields 0.10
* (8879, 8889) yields 0.15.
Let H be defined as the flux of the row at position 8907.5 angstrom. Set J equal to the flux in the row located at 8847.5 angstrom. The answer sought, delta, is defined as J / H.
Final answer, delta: 1.00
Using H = 26.91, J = 27.03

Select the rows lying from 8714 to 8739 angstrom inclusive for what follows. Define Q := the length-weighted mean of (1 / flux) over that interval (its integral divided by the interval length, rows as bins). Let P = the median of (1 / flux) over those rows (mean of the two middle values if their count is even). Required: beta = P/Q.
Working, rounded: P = 0.0393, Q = 0.0393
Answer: 1.00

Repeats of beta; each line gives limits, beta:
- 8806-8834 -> 1.01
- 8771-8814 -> 1.00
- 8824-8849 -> 1.00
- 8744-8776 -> 0.99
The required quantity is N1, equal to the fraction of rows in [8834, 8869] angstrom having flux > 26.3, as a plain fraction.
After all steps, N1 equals 0.57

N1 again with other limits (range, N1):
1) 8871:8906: 0.29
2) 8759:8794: 0.36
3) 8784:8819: 0.57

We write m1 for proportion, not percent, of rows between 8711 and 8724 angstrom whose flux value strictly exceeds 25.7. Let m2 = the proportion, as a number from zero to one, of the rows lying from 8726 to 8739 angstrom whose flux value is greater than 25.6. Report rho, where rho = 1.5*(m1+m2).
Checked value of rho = 0.3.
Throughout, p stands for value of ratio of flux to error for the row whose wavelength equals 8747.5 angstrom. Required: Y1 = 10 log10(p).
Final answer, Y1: 15.7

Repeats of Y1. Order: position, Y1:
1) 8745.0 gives 15.5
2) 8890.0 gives 12.7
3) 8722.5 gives 15.8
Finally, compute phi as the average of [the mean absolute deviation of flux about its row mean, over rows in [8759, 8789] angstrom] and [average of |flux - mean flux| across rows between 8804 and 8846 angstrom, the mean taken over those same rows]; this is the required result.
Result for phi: 0.94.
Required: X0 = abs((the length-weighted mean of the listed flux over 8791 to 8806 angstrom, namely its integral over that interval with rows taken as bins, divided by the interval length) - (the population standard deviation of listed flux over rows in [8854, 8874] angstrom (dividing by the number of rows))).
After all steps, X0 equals 25.6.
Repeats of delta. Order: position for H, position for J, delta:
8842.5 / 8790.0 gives 0.97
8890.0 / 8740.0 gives 1.02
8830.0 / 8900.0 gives 0.98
